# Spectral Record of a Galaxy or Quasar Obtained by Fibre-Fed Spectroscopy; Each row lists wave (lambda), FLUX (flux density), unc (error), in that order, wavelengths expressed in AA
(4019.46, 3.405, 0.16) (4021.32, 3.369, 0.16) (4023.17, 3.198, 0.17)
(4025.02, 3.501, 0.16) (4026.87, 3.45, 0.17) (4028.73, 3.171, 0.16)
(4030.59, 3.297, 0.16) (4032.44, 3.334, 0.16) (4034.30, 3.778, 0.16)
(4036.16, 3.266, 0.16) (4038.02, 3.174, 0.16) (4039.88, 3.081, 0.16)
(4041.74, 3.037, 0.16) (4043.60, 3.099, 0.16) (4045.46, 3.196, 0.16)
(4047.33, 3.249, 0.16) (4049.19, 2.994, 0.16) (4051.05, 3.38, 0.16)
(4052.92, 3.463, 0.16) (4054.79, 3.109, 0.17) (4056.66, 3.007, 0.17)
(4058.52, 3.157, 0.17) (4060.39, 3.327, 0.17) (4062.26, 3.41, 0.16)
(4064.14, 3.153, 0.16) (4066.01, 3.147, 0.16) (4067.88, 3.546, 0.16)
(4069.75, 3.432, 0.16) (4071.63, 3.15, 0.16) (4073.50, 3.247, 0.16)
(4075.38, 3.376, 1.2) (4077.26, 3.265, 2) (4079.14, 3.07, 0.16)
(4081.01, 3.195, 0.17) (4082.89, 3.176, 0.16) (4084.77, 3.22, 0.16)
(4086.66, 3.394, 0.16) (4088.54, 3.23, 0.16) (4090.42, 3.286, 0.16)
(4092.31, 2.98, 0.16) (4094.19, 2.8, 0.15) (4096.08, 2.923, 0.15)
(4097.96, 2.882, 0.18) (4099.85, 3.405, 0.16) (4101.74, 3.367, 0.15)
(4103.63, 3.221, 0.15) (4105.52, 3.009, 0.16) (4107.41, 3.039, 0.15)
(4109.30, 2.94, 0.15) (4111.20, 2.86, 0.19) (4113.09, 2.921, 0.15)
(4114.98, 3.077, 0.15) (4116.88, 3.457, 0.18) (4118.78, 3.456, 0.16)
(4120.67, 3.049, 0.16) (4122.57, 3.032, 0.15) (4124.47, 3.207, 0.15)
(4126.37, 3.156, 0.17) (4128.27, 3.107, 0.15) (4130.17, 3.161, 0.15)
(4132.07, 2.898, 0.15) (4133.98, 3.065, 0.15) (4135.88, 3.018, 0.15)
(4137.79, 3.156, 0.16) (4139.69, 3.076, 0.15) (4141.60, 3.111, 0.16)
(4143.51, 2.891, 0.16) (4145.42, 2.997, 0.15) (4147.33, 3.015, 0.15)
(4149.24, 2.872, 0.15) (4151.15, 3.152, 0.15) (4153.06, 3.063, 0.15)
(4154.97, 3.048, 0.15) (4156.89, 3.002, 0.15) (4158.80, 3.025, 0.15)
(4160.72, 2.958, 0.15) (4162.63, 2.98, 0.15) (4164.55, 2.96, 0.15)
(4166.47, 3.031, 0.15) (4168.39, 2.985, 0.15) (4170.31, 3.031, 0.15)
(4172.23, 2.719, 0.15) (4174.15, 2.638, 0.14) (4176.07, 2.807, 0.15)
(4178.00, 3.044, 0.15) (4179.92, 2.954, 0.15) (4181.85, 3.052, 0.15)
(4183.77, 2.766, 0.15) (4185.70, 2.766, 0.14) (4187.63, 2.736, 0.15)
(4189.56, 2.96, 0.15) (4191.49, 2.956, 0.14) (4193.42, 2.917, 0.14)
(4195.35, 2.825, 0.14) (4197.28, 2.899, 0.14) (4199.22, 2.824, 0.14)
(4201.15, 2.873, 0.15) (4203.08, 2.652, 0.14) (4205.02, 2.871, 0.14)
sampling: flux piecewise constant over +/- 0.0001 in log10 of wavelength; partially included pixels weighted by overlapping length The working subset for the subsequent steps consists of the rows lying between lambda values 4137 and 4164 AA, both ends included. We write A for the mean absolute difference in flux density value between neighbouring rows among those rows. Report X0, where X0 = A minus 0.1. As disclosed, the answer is -0.012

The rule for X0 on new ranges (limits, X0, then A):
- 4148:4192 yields 0.003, 0.10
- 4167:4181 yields 0.056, 0.16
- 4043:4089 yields 0.060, 0.16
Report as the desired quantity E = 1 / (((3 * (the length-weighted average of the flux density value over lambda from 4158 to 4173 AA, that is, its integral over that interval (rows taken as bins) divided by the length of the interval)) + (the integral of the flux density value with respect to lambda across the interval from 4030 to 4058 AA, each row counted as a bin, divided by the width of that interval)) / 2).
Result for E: 0.165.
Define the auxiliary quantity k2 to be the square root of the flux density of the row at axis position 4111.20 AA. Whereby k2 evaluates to 1.691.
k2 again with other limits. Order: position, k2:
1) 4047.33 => 1.802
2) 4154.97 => 1.746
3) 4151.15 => 1.775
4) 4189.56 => 1.720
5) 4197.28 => 1.703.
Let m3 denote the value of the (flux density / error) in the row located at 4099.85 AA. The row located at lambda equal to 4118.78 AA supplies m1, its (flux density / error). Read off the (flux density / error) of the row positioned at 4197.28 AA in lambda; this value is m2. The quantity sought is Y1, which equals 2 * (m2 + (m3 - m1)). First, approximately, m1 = 21.6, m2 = 20.7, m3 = 21.3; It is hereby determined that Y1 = 40.8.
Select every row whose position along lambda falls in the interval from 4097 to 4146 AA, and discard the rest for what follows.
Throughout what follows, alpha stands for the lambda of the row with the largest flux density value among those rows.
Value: 4116.88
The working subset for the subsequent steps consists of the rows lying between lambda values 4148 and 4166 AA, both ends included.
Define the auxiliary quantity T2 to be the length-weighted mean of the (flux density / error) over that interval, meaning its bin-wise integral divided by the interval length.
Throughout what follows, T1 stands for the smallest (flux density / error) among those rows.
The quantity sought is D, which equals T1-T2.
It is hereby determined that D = -0.9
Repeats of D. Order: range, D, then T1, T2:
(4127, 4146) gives -1.8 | 18.1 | 19.9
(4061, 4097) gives -16.6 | 1.6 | 18.2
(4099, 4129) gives -4.9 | 15.1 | 20.0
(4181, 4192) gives -1.3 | 18.2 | 19.5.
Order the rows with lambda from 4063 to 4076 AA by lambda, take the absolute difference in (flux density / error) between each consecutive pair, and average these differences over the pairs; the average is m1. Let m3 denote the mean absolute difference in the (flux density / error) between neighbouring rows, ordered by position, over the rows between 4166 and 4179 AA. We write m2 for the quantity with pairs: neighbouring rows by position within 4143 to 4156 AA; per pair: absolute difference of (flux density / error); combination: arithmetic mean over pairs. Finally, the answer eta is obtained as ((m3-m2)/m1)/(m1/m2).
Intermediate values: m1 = 3.8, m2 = 0.9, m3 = 0.9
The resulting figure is 0.00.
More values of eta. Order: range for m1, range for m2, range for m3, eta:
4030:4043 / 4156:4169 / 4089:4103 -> 0.31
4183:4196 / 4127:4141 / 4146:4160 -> -0.08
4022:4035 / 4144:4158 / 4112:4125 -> 0.28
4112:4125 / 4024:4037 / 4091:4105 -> 0.26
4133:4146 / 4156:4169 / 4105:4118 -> 0.57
